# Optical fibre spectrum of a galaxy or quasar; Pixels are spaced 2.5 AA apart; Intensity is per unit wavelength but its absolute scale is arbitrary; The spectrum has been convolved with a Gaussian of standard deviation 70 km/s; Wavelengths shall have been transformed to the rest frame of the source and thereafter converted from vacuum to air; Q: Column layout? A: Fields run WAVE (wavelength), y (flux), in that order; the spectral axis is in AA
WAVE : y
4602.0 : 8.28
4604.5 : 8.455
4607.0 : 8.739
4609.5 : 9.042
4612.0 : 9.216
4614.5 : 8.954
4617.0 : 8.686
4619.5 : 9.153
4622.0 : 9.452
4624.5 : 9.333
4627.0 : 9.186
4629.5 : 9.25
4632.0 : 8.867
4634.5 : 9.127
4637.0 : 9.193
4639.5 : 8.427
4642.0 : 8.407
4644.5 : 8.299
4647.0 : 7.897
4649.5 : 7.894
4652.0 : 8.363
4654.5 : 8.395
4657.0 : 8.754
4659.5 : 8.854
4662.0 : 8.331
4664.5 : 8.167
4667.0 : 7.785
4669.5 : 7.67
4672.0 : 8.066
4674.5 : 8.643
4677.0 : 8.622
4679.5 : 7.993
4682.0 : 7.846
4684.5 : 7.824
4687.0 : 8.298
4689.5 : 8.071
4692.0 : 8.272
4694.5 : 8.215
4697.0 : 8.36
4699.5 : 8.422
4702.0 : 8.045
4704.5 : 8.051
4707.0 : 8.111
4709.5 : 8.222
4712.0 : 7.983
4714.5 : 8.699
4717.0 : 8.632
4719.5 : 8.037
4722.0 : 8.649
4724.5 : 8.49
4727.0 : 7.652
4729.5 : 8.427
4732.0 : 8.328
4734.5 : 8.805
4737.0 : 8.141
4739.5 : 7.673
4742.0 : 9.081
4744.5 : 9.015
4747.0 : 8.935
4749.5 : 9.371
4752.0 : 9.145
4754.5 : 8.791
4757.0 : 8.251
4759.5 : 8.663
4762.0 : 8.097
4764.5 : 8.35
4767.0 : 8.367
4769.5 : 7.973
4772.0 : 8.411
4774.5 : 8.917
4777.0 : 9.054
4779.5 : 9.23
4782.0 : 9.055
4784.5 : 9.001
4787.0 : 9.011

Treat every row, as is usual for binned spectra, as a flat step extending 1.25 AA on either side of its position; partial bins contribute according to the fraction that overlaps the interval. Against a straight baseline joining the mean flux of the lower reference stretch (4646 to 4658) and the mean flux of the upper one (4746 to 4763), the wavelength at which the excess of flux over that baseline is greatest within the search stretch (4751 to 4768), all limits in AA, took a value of 4752.0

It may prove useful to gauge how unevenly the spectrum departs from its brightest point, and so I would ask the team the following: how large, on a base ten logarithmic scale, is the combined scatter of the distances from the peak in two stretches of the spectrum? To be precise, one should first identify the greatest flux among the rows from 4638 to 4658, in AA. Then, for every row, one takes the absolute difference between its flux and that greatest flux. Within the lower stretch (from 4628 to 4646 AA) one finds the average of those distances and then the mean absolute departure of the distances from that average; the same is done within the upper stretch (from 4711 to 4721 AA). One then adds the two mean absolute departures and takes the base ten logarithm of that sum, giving -0.38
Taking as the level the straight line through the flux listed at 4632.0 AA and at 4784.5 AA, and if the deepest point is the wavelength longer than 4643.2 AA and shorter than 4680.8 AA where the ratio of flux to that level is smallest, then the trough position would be 4669.5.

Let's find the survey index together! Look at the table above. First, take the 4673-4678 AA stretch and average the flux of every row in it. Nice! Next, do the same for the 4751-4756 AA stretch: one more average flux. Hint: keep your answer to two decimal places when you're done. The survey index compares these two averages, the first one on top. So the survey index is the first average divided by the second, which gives 0.96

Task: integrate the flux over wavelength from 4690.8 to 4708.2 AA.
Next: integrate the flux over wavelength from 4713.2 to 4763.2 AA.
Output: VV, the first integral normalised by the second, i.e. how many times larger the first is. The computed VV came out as 0.3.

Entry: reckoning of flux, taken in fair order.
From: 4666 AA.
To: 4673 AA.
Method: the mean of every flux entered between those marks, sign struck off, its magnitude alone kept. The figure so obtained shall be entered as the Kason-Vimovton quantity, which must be 7.8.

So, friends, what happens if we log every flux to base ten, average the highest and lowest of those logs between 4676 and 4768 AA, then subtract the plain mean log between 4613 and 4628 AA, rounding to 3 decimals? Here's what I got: -0.032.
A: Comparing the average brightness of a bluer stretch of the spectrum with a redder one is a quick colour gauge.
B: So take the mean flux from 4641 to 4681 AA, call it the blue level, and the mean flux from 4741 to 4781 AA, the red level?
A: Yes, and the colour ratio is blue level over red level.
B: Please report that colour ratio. 0.95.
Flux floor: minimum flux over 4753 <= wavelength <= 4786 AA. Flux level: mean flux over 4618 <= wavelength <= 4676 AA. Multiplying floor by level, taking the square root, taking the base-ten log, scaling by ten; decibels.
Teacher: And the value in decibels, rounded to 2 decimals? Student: 9.18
